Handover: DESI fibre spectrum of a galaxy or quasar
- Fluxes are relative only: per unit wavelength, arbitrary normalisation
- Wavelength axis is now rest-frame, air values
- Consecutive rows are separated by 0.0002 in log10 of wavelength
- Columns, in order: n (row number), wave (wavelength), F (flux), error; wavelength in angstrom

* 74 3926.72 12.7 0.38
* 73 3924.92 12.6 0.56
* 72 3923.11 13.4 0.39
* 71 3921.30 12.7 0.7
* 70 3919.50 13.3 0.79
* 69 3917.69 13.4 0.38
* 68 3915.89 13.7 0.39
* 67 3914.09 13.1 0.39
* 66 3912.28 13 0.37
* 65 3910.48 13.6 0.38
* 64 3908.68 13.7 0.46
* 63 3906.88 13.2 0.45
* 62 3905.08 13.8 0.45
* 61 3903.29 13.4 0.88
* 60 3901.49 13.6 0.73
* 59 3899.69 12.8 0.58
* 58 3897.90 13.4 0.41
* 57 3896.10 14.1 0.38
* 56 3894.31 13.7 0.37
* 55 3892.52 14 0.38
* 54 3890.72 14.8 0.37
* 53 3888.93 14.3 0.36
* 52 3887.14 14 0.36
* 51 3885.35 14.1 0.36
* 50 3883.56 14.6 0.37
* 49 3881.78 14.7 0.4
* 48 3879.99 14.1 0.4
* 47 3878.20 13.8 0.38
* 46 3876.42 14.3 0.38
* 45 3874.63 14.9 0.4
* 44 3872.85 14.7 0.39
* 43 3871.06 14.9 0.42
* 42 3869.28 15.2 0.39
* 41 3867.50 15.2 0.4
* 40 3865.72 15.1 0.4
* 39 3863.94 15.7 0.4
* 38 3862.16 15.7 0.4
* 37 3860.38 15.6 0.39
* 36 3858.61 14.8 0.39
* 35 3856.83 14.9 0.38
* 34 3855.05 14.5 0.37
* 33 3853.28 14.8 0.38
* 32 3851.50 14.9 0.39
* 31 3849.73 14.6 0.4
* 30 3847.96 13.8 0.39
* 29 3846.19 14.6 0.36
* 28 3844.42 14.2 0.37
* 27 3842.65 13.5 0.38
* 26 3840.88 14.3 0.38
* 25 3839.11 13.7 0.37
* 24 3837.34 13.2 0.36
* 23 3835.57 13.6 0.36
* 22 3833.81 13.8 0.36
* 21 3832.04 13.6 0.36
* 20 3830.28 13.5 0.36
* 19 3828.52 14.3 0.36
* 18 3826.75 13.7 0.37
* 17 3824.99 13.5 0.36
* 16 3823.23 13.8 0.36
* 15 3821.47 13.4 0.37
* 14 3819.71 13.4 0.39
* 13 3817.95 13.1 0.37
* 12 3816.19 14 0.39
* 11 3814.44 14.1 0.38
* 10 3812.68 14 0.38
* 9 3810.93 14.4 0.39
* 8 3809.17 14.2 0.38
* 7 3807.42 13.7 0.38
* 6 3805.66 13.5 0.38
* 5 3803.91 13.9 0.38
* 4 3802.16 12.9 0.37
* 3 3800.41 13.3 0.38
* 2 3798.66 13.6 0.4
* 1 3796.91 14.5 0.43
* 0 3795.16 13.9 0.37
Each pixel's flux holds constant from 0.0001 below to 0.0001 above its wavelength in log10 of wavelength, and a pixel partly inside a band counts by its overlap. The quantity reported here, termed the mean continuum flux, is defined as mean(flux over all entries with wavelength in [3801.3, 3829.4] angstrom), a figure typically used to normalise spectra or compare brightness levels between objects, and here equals 13.7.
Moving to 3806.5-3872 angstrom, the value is 14.3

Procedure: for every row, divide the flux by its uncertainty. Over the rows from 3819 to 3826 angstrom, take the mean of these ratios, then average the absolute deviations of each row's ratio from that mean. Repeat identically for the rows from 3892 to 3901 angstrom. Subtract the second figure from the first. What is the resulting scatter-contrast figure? -3.3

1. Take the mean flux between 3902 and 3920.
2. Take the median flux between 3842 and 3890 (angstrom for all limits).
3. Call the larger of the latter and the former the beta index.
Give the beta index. 14.7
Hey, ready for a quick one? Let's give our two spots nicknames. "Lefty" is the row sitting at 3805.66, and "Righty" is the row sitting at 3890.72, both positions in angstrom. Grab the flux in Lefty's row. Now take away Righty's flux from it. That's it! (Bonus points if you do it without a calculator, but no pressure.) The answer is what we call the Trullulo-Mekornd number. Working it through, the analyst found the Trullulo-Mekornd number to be -1.3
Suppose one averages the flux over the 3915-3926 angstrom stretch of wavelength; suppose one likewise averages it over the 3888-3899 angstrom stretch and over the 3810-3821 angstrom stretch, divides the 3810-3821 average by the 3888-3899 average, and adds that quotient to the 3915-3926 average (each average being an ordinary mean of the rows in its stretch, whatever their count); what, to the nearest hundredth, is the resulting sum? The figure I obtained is 14.17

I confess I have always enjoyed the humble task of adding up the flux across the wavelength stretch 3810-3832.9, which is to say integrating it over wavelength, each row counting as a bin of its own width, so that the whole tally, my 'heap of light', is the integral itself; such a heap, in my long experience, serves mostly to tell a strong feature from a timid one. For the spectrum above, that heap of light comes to 315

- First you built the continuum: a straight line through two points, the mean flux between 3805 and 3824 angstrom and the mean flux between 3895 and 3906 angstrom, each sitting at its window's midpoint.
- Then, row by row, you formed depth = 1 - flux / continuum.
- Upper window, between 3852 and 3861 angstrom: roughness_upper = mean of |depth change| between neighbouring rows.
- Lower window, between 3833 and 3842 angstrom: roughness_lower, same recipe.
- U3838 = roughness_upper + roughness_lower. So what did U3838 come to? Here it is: 0.060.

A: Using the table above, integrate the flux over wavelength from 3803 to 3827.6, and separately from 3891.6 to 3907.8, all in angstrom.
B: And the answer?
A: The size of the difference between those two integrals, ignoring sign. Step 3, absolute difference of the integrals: 119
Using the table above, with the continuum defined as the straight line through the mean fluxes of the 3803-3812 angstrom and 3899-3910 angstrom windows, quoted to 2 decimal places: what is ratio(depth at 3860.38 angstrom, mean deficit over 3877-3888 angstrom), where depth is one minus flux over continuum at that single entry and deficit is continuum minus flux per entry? 0.21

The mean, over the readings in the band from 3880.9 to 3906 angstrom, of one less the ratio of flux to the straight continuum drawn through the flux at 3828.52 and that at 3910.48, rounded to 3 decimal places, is -0.015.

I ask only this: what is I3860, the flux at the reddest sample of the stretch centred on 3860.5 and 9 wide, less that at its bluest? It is 0.8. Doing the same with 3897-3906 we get 0.4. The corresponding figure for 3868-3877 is -0.9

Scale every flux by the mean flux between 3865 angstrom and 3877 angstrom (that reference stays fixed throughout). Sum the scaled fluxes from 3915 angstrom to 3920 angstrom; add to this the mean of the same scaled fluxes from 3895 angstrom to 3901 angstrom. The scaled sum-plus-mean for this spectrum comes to 3.61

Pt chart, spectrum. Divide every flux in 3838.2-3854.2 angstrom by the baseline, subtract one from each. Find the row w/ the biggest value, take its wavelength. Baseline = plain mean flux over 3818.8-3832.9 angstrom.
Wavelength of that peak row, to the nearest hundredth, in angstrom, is 3851.50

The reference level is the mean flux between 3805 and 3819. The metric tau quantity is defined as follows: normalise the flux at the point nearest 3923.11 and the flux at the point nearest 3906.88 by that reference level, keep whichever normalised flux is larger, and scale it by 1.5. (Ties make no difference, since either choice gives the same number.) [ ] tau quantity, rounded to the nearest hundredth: 1.45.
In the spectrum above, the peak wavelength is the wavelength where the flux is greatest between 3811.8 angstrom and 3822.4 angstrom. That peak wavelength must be 3814.44 angstrom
